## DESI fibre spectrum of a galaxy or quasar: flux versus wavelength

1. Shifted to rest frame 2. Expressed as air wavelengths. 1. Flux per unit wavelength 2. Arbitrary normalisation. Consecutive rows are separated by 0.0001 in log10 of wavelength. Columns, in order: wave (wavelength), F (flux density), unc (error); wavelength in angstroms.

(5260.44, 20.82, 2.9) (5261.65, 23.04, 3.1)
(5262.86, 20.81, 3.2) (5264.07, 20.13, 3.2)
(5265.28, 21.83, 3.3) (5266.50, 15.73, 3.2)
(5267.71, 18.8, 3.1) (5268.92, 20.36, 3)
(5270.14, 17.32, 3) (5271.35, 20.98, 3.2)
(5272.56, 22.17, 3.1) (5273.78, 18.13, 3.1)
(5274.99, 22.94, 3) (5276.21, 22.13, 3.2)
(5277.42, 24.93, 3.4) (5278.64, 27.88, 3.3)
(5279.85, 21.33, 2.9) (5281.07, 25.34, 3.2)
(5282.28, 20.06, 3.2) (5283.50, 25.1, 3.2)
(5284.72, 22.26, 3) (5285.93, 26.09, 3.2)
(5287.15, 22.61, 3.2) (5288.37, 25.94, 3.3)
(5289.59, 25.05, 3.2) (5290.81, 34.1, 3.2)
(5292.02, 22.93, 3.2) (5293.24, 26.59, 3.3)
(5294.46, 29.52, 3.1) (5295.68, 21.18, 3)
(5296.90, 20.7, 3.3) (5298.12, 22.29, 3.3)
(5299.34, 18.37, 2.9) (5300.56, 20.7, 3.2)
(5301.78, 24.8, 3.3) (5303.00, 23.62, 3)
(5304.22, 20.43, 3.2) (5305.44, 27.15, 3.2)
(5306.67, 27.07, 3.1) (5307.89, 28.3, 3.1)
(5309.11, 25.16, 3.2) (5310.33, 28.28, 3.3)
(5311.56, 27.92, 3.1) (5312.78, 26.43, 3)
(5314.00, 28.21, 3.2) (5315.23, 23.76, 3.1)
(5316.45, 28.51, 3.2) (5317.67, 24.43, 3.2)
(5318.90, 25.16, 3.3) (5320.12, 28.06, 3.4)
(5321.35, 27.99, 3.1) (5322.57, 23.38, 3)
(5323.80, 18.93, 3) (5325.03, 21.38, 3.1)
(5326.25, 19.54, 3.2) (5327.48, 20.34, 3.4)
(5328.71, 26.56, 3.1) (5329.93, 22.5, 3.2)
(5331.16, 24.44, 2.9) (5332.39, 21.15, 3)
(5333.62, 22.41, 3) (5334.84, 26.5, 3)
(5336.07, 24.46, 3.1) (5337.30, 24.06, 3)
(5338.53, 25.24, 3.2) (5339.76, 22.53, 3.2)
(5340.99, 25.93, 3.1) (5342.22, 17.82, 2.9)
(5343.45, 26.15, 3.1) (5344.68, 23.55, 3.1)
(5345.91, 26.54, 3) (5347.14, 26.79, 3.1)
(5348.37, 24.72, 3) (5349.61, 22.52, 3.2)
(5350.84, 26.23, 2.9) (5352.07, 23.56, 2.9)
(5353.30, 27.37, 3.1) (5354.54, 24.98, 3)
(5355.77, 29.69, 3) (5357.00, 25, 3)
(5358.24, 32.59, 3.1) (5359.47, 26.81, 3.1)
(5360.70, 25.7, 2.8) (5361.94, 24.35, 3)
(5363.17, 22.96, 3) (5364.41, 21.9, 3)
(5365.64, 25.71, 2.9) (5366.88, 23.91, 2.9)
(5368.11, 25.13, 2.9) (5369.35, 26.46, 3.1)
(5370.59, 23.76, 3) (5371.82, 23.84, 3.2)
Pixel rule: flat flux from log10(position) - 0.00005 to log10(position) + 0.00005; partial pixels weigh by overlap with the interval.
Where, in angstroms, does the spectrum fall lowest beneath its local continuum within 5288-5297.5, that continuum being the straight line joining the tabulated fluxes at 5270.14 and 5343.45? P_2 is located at 5296.90 angstroms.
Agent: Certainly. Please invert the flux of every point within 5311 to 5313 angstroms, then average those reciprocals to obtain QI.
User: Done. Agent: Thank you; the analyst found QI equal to 0.037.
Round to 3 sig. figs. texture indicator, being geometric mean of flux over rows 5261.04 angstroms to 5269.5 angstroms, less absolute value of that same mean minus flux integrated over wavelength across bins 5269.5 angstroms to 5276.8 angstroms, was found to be -110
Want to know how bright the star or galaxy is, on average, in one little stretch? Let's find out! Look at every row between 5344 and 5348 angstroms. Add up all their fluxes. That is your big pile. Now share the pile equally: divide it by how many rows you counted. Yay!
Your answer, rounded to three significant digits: 25.6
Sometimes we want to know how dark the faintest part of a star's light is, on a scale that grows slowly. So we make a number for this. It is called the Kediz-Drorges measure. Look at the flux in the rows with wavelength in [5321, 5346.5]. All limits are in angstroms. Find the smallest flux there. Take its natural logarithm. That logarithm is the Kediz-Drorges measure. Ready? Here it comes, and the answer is 2.88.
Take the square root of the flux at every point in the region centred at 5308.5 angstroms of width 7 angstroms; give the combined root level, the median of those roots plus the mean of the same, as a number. 10.47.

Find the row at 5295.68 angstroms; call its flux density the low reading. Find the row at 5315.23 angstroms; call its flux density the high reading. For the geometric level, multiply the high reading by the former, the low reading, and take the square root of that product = 22.4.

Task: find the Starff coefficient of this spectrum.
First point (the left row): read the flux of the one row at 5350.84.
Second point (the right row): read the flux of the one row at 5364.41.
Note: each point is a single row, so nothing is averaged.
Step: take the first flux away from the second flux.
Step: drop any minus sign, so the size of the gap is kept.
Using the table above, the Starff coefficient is 4.3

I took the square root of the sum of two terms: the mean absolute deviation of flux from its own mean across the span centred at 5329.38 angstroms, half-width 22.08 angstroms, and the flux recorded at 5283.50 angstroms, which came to 5.23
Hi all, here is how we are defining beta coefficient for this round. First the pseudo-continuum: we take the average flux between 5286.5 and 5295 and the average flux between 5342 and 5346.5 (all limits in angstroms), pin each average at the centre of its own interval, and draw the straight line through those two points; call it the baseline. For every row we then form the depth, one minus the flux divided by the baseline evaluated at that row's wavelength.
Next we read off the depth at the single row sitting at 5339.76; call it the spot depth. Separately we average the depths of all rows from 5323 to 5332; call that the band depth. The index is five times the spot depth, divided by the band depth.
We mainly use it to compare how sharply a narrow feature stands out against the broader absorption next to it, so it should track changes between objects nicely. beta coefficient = 3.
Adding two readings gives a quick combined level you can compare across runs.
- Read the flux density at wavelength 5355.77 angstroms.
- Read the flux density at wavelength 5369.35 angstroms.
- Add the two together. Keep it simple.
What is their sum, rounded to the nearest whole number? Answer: 56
